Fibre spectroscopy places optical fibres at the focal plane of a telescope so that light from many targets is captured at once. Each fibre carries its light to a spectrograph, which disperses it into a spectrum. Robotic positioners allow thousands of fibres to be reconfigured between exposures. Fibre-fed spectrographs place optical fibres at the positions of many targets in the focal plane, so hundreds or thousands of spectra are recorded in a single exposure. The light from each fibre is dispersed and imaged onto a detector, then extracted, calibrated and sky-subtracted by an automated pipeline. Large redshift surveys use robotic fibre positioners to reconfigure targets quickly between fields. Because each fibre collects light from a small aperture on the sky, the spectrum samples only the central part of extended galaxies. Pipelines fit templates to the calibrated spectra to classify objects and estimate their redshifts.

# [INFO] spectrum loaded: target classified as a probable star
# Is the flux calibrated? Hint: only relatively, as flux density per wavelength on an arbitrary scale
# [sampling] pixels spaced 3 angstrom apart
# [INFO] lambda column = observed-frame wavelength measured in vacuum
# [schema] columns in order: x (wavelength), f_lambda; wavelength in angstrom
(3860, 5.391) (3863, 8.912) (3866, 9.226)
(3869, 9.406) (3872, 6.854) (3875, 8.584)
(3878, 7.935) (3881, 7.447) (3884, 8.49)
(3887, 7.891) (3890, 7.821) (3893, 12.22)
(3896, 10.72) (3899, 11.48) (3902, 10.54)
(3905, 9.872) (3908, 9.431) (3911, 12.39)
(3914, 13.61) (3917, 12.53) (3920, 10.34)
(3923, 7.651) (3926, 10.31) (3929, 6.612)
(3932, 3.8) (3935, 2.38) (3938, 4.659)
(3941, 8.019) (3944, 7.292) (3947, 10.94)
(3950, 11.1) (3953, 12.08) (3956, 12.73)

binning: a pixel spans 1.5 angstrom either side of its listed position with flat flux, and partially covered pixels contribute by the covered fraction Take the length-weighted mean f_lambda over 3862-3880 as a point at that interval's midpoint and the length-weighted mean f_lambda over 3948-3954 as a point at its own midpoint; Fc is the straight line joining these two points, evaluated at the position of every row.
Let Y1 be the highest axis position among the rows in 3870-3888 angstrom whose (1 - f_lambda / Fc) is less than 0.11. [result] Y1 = 3884 angstrom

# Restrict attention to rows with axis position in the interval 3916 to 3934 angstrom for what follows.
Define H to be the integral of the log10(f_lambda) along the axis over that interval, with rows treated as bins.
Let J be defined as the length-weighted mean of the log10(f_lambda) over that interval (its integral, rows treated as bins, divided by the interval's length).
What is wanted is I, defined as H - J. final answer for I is 15.0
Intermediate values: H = 15.9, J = 0.88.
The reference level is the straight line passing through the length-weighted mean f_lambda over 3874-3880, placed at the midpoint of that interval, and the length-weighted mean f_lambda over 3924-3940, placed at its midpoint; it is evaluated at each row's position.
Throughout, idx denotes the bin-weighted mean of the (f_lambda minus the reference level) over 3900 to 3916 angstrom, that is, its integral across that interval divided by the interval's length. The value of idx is 4.4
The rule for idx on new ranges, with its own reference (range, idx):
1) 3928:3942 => -0.6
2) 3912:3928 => 4.6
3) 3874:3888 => 0.1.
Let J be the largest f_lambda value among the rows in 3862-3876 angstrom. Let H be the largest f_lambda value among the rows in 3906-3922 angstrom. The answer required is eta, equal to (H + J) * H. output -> 313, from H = 13.61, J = 9.406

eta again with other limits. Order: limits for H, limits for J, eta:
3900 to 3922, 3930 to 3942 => 294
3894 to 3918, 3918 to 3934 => 326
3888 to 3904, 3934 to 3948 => 283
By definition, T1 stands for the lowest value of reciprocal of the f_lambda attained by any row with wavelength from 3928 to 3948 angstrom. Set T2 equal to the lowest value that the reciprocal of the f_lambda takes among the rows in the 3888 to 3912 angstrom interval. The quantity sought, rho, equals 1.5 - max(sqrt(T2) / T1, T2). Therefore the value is -1.61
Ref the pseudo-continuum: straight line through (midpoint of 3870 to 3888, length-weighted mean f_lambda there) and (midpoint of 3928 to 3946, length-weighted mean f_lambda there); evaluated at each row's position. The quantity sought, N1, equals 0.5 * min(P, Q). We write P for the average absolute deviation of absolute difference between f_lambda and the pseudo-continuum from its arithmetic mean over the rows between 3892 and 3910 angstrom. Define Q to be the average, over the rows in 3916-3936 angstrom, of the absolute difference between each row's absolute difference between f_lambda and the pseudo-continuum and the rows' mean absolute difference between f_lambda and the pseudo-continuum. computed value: 0.32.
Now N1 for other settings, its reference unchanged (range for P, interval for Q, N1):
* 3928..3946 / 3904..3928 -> 0.37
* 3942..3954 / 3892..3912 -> 0.45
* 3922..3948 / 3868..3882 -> 0.22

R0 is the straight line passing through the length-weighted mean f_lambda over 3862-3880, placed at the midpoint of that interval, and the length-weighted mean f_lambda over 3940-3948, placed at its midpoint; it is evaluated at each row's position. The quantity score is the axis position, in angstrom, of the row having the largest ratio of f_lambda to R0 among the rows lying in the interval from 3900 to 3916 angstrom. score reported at 3914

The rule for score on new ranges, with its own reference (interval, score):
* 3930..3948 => 3947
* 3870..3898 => 3893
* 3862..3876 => 3869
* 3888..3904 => 3893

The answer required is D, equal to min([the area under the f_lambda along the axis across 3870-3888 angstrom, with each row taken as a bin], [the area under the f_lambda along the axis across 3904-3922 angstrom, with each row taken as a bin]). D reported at 142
